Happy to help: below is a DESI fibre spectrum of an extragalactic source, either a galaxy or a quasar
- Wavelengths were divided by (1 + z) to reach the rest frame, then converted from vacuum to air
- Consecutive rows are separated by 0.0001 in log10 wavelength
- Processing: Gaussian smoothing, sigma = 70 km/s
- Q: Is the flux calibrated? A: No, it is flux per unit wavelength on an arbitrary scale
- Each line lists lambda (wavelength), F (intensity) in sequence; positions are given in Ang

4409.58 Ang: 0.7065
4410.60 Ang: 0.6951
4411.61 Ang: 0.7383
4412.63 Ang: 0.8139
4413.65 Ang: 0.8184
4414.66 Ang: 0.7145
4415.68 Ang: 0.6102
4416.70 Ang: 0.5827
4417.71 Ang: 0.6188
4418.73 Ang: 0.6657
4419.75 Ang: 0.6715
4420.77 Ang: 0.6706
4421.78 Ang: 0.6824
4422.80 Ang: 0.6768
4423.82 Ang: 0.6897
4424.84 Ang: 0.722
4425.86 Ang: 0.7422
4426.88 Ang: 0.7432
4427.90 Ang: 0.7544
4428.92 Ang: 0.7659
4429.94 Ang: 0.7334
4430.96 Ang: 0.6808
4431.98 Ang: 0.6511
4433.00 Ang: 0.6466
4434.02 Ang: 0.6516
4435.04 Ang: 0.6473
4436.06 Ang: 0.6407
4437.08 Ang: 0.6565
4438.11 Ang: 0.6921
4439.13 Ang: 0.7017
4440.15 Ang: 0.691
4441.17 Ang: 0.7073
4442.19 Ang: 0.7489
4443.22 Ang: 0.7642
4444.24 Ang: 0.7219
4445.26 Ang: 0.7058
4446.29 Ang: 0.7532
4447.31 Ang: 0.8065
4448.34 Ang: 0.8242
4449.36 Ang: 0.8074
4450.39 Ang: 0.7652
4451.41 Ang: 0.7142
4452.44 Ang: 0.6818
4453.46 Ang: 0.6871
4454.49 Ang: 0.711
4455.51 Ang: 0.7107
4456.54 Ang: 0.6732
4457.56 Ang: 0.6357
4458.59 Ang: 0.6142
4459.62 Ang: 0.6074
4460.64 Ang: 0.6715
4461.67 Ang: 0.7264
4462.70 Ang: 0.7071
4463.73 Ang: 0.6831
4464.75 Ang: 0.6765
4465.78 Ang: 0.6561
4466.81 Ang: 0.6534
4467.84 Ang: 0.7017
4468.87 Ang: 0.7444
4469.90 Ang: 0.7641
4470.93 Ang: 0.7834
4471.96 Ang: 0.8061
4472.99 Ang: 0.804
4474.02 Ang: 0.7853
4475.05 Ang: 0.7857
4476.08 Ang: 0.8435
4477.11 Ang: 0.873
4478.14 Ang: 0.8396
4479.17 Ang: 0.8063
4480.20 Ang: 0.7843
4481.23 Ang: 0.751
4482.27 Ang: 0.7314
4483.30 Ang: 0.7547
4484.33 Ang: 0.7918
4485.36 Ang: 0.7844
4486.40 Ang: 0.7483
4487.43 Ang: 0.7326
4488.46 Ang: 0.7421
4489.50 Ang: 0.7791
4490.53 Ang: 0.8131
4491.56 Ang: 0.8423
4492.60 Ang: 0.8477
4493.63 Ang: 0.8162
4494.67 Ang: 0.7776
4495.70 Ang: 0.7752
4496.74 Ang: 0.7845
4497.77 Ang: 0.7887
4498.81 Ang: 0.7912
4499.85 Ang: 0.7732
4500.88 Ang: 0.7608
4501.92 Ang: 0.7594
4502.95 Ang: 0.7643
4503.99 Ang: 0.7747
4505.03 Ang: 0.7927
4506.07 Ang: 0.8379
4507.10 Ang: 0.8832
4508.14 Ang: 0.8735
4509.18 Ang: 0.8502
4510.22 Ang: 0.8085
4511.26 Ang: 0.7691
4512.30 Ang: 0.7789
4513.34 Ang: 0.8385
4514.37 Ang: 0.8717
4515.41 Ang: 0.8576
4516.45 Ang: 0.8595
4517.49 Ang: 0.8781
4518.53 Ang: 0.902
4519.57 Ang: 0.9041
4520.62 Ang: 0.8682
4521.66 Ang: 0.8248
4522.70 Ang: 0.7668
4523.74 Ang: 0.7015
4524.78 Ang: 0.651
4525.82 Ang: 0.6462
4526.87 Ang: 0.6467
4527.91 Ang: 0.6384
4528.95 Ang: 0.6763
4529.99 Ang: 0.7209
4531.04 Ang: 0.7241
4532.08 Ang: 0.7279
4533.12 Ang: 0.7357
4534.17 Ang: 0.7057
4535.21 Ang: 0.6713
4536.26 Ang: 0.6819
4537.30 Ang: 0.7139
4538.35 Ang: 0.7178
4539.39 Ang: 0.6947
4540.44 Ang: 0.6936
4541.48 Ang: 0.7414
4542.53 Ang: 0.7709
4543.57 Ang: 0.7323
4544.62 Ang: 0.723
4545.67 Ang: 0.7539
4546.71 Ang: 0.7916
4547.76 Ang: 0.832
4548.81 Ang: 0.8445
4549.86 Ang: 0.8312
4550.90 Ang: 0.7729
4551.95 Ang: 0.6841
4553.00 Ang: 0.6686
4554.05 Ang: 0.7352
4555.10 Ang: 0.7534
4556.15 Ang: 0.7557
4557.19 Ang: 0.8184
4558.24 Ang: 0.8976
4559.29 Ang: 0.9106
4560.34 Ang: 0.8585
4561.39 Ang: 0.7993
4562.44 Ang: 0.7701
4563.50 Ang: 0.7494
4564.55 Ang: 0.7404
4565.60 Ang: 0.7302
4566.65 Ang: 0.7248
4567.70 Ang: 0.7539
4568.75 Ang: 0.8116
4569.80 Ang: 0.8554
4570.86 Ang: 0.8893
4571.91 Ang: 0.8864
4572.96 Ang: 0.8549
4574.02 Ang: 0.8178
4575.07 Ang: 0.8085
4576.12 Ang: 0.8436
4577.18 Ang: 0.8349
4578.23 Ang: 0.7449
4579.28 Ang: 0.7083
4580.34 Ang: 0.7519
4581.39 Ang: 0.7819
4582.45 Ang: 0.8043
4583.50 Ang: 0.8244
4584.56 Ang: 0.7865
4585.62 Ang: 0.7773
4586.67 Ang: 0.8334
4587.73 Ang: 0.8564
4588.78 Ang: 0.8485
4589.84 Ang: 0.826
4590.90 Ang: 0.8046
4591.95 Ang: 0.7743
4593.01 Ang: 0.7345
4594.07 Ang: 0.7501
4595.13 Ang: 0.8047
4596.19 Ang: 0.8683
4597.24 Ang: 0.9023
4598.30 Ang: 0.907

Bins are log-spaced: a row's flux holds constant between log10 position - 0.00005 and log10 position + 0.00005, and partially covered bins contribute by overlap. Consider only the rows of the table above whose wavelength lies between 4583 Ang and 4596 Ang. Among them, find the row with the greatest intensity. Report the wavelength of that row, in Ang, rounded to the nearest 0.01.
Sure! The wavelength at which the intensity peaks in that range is 4587.73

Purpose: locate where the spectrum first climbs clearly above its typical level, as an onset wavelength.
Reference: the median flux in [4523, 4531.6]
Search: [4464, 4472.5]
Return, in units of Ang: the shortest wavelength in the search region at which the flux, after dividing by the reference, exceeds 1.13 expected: 4469.90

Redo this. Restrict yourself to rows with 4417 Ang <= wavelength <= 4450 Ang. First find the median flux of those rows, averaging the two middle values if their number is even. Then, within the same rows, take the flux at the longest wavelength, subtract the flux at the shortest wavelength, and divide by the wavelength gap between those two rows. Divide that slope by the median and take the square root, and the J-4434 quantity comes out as 0.09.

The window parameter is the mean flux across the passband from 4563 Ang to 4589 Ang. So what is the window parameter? 0.80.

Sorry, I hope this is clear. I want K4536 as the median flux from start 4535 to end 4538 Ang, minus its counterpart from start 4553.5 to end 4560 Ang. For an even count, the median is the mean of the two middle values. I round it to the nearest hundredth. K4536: -0.11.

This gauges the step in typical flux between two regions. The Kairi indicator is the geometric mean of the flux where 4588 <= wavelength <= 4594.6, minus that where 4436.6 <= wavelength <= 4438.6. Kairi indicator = 0.11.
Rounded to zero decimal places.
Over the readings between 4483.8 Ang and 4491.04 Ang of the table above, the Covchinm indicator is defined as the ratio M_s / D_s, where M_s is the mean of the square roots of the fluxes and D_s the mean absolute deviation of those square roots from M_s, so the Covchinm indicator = 61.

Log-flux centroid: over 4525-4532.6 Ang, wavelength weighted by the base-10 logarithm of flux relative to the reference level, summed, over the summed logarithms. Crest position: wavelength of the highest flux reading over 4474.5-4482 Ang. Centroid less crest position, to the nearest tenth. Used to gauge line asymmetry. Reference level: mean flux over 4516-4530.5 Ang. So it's 50.9 Ang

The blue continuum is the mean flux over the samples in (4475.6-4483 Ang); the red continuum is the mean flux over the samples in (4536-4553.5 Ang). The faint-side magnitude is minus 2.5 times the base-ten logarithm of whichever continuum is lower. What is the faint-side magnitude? 0.32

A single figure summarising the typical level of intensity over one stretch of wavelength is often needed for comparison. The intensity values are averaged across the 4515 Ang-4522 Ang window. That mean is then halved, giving 0.44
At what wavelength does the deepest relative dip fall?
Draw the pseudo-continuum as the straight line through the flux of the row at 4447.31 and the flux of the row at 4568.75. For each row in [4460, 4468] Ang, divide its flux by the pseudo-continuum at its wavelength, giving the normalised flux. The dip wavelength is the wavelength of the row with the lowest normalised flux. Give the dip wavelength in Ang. 4466.81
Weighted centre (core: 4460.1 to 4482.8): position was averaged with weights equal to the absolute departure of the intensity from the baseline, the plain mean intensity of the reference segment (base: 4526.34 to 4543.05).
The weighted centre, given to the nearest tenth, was 4474.1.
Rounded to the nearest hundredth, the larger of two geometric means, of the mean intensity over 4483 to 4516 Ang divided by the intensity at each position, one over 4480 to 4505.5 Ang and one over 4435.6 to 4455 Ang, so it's 1.10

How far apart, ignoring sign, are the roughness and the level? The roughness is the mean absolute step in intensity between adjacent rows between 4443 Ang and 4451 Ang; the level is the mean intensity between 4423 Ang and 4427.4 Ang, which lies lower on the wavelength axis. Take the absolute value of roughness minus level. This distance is 0.69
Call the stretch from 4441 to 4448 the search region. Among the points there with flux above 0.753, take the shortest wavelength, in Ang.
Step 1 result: 4443.22 Ang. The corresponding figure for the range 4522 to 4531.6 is 4522.70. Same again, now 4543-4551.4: 4545.67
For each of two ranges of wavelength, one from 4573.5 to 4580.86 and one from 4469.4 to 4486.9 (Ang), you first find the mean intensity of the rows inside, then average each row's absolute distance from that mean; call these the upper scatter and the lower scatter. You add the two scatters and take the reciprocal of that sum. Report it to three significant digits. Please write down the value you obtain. 13.9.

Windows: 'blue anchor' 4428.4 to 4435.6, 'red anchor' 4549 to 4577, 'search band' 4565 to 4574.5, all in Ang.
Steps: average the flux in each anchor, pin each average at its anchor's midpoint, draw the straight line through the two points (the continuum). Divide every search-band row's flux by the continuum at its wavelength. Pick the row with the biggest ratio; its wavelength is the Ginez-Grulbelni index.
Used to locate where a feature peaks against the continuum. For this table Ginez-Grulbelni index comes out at 4570.86 Ang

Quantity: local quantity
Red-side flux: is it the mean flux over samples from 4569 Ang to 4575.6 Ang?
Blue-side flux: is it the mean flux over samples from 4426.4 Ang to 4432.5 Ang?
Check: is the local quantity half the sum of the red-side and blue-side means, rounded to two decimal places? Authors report 0.79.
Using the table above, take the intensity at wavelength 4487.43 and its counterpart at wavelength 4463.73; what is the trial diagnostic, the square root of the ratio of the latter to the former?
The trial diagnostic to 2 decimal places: 0.97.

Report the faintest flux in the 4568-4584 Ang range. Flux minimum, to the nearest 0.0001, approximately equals 0.7083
